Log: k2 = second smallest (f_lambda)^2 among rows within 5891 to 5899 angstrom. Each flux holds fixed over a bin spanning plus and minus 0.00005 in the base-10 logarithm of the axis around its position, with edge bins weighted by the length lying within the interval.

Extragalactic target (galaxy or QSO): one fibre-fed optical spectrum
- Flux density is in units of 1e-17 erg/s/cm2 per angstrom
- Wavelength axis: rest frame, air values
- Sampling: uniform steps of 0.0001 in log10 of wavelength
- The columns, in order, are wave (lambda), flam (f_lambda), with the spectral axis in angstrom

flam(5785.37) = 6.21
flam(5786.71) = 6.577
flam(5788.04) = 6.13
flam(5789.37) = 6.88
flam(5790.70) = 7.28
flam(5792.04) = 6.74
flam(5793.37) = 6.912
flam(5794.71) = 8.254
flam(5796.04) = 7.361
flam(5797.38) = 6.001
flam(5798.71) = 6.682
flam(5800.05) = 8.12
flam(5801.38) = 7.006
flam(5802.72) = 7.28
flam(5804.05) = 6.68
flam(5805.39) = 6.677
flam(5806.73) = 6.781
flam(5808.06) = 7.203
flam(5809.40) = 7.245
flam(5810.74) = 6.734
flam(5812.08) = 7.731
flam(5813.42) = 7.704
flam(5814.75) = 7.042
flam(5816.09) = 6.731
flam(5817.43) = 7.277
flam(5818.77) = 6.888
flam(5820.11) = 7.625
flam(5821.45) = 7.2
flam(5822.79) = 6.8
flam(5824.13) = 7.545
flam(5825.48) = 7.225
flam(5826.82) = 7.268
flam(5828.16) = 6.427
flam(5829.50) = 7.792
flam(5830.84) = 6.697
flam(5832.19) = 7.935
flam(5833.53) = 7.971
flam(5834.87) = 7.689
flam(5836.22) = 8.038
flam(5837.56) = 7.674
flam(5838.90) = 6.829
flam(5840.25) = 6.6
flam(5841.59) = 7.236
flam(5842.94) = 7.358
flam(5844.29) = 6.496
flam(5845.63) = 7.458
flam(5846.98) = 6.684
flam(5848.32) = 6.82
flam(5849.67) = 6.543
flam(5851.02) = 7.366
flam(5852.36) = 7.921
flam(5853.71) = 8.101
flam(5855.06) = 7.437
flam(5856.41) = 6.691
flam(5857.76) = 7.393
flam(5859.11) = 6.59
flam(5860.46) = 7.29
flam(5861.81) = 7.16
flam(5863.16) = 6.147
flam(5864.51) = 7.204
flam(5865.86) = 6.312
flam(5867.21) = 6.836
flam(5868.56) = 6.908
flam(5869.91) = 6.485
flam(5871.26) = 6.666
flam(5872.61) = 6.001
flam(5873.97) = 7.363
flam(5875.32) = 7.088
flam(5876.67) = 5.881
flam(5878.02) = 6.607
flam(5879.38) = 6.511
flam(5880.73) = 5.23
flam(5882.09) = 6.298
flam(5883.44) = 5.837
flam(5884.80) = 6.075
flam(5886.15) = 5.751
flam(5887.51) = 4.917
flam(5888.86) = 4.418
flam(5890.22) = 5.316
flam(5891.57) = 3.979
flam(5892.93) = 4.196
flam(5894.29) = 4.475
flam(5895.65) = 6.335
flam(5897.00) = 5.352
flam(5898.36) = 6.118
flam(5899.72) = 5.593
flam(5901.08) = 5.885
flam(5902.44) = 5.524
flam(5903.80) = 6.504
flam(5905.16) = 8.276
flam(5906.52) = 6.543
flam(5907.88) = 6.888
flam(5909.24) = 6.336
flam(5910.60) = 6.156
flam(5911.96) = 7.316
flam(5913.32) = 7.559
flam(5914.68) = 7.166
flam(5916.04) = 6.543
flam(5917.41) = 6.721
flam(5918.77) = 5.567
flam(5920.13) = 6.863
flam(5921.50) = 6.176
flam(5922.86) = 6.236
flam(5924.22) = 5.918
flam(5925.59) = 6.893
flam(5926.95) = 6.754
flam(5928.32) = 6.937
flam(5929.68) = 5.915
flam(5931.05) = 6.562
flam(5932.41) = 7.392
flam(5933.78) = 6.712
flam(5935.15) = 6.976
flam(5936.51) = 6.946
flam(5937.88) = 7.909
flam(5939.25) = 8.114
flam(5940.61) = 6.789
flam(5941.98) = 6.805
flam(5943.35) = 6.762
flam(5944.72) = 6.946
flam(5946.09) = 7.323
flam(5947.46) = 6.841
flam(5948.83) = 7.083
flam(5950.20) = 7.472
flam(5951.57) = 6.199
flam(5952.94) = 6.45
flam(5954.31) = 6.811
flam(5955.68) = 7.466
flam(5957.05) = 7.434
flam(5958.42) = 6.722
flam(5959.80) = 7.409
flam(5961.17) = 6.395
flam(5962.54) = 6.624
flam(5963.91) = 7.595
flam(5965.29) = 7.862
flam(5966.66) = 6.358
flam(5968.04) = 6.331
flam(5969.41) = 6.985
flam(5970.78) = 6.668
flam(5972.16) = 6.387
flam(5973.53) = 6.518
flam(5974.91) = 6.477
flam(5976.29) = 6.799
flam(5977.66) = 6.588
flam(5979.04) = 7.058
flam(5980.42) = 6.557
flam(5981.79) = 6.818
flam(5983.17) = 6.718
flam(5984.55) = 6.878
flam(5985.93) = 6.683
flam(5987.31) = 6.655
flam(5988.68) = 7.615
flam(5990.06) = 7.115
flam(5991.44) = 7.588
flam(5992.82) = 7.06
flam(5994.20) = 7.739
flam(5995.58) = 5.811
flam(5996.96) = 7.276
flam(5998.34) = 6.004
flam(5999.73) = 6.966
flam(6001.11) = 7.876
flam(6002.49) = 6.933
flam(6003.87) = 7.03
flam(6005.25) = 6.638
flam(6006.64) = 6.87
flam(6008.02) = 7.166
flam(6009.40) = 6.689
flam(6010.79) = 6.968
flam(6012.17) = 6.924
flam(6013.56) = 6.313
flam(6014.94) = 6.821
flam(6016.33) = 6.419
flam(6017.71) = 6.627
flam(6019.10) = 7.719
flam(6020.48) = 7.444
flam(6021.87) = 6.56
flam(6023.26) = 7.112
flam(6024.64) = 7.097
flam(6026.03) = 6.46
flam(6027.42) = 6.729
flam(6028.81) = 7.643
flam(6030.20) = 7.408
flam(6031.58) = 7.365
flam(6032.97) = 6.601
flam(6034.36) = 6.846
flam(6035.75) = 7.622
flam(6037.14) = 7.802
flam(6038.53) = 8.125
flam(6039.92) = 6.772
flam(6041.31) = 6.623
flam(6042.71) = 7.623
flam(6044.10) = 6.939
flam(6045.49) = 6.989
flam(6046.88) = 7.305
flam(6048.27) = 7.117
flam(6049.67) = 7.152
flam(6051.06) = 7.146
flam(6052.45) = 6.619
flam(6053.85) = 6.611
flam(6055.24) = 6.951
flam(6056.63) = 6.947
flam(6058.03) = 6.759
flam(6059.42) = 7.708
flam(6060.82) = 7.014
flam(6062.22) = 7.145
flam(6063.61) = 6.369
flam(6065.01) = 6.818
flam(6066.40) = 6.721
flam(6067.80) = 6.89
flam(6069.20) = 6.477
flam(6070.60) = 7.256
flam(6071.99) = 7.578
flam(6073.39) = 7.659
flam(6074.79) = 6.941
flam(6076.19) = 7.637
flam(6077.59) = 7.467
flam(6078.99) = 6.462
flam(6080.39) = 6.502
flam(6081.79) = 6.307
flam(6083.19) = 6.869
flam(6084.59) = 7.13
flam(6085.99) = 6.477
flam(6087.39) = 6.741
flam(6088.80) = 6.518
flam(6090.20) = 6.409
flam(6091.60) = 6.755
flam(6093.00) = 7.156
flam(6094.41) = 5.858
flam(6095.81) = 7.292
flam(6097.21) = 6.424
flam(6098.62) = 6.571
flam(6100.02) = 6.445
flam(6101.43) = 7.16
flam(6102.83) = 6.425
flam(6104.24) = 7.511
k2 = 18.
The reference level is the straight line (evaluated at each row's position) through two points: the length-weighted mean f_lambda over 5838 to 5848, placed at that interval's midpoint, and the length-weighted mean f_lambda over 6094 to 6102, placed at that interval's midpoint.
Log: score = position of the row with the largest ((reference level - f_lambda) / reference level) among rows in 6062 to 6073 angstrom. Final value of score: 6063.61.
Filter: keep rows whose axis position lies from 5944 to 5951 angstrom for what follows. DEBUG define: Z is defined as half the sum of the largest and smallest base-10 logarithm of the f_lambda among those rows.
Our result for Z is 0.854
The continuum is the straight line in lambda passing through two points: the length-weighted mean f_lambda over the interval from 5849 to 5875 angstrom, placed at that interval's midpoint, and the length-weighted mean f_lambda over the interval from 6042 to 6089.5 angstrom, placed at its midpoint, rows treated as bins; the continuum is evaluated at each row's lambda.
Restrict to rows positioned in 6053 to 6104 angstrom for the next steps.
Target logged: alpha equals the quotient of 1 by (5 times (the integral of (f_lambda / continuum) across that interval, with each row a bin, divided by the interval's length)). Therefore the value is 0.203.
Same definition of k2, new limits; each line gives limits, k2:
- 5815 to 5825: 46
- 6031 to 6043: 44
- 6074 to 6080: 48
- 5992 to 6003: 36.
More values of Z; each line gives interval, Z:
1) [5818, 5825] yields 0.857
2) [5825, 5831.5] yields 0.850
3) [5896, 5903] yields 0.758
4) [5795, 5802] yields 0.844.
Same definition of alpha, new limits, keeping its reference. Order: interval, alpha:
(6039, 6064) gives 0.199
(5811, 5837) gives 0.190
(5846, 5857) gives 0.193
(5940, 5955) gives 0.203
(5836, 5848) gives 0.196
